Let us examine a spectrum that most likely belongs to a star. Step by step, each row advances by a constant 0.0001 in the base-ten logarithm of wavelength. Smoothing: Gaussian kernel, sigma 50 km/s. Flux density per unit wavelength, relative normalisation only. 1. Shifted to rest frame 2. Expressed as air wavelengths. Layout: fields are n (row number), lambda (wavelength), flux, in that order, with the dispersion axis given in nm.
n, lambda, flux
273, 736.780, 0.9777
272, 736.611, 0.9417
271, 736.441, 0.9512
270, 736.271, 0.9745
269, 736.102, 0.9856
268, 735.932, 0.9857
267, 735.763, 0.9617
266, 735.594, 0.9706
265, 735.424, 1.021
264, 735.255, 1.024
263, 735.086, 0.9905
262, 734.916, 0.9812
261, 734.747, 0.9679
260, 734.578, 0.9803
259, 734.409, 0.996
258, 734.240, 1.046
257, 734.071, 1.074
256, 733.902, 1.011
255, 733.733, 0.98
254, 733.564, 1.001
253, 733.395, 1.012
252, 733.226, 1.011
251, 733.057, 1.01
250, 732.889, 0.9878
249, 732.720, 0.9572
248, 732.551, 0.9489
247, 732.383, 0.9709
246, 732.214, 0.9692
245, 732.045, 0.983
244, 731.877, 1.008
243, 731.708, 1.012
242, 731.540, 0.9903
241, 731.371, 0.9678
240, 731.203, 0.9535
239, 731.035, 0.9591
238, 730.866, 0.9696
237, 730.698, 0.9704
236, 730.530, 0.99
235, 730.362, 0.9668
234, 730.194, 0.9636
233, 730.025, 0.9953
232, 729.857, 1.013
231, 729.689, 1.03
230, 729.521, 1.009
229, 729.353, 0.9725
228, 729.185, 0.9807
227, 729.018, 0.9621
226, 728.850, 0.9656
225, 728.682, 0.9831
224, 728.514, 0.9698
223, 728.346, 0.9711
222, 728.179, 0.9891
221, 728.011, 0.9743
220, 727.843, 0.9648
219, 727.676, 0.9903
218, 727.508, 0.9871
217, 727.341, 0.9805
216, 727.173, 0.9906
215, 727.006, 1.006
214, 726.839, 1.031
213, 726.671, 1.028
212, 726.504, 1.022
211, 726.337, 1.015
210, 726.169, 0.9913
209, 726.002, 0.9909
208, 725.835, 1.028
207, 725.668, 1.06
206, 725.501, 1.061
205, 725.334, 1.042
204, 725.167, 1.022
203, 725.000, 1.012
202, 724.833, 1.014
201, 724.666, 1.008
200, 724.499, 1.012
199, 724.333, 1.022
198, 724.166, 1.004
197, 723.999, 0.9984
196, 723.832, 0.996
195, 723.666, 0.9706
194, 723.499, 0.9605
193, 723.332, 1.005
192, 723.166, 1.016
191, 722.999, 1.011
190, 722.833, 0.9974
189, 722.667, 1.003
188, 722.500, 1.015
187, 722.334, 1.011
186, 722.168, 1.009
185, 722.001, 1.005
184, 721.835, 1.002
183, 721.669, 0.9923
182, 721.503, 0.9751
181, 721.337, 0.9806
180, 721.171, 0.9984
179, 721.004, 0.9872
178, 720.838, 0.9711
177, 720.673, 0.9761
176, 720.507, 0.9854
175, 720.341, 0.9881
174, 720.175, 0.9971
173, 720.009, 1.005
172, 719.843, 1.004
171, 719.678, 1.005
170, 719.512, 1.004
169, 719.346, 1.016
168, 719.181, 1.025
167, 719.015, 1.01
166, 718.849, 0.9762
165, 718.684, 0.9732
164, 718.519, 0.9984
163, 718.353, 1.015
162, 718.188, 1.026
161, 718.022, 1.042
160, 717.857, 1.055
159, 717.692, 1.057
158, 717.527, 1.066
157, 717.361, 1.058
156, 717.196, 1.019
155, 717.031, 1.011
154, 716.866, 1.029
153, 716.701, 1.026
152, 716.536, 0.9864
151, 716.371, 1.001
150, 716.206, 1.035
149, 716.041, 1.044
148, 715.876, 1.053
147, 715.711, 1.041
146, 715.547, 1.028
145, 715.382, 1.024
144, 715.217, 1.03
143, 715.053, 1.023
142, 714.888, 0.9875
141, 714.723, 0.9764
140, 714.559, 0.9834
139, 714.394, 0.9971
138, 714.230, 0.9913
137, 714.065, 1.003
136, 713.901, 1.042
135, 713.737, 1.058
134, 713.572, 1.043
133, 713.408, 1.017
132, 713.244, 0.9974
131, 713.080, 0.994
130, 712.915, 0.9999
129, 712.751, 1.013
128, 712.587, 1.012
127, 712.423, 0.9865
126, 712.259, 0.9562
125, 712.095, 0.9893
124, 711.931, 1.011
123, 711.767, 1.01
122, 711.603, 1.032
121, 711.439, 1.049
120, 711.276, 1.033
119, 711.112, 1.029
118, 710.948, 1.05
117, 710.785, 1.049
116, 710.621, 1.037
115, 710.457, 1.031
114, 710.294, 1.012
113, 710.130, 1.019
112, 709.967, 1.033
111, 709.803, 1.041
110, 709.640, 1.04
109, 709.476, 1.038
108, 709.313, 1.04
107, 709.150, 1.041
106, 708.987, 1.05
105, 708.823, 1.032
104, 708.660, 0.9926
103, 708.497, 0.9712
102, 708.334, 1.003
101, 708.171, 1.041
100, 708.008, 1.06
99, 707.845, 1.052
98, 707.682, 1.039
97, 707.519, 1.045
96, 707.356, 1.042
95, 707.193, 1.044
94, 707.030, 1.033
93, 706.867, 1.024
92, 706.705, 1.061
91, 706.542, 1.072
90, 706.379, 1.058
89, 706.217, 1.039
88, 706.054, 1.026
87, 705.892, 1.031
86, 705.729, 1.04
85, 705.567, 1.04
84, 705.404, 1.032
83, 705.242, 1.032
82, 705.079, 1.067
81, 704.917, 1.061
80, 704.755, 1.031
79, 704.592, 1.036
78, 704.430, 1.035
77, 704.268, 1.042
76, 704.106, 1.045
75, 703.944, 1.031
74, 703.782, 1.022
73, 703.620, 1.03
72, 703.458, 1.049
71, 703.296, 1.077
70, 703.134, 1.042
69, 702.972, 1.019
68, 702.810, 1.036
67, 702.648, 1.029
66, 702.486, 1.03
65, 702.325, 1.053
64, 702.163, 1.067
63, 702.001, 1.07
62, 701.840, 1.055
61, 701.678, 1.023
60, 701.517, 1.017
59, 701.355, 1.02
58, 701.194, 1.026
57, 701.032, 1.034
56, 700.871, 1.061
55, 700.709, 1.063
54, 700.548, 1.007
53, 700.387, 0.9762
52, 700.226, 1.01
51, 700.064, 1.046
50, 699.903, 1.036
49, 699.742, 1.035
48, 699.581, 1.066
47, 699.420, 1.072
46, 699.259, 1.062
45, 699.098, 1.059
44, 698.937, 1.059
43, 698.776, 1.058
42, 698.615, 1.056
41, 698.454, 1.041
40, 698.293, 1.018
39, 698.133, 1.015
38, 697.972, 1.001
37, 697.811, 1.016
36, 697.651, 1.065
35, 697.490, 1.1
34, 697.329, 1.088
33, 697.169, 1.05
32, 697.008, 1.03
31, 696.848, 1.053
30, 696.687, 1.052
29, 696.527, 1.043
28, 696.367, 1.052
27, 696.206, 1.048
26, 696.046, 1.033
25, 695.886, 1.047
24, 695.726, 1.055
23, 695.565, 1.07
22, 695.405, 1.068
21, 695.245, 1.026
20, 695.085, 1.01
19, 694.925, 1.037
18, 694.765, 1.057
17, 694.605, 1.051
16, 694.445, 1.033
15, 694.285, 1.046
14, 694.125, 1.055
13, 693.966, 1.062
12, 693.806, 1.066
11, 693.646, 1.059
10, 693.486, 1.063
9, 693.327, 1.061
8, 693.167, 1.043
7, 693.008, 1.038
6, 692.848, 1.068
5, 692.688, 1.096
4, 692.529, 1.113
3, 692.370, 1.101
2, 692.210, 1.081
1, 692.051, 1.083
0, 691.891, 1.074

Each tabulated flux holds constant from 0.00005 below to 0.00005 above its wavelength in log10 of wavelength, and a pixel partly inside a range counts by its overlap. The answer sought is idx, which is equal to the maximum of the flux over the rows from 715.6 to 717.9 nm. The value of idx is 1.066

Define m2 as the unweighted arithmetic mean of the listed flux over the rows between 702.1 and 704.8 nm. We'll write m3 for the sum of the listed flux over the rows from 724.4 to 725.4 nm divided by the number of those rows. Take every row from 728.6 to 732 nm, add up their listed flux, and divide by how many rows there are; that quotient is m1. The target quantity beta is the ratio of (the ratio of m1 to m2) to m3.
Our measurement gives 0.929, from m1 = 0.98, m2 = 1.04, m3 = 1.02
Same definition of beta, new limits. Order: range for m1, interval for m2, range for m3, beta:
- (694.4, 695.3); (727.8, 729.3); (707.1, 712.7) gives 1.036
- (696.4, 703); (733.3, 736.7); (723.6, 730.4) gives 1.050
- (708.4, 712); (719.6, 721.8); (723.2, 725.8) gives 1.027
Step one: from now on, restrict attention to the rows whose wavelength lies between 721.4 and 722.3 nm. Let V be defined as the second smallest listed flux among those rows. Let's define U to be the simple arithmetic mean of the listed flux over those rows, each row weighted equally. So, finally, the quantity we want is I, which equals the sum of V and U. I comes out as 1.99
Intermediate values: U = 1.00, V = 0.9923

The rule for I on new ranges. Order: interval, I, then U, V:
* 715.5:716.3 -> 2.08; 1.04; 1.035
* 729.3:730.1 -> 2.00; 1.00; 0.9953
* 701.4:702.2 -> 2.07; 1.05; 1.023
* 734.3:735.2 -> 1.96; 0.98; 0.9803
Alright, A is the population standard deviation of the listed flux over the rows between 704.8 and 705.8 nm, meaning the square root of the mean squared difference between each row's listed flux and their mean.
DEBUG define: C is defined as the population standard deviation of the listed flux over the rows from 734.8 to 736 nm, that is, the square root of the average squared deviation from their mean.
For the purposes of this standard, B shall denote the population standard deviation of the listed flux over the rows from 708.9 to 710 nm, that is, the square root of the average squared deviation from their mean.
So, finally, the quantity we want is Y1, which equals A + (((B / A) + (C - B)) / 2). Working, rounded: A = 0.014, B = 0.005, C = 0.0220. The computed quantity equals 0.19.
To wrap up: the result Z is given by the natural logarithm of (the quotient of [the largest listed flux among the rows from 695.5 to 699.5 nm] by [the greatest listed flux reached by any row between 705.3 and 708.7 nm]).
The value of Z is 0.03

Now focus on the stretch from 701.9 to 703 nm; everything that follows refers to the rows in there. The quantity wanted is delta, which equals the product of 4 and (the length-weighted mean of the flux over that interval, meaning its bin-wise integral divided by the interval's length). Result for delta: 4.18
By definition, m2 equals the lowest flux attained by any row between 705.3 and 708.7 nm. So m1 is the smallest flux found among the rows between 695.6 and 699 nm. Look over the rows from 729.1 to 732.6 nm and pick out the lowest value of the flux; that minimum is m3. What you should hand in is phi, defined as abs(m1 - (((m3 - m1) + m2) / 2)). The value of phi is 0.54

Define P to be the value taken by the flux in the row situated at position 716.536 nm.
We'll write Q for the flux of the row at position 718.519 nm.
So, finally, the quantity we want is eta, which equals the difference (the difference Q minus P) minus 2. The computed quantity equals -1.99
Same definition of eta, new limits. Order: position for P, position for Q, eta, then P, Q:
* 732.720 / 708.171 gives -1.92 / 0.9572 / 1.041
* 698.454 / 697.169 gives -1.99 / 1.041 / 1.05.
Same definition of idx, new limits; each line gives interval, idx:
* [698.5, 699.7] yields 1.072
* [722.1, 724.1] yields 1.016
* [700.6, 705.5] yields 1.077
